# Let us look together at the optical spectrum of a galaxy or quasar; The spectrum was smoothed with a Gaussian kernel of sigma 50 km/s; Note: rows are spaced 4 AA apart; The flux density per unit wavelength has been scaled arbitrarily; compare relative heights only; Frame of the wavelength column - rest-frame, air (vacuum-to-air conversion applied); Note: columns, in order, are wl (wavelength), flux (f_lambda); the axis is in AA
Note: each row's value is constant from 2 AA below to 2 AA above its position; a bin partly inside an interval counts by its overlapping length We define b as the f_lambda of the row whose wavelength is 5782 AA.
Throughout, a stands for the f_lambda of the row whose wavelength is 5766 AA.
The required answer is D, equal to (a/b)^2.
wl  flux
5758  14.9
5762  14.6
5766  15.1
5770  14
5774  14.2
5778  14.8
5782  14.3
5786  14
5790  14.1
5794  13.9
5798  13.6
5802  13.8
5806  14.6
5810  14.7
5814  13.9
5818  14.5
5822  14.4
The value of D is 1.12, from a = 15.1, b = 14.3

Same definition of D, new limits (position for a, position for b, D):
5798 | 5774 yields 0.92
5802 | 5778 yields 0.87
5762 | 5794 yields 1.10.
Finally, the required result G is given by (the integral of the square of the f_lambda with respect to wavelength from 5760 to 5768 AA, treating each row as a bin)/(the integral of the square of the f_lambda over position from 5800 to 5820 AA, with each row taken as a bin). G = 0.4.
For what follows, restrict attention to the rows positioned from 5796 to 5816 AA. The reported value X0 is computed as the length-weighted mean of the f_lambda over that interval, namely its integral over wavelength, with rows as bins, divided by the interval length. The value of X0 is 14.1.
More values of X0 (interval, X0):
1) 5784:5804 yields 13.9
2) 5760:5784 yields 14.5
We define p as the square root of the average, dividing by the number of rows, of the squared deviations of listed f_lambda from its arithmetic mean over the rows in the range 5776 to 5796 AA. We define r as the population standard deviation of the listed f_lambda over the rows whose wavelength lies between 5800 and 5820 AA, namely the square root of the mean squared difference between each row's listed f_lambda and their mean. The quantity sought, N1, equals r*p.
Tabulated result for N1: 0.12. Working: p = 0.32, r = 0.37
